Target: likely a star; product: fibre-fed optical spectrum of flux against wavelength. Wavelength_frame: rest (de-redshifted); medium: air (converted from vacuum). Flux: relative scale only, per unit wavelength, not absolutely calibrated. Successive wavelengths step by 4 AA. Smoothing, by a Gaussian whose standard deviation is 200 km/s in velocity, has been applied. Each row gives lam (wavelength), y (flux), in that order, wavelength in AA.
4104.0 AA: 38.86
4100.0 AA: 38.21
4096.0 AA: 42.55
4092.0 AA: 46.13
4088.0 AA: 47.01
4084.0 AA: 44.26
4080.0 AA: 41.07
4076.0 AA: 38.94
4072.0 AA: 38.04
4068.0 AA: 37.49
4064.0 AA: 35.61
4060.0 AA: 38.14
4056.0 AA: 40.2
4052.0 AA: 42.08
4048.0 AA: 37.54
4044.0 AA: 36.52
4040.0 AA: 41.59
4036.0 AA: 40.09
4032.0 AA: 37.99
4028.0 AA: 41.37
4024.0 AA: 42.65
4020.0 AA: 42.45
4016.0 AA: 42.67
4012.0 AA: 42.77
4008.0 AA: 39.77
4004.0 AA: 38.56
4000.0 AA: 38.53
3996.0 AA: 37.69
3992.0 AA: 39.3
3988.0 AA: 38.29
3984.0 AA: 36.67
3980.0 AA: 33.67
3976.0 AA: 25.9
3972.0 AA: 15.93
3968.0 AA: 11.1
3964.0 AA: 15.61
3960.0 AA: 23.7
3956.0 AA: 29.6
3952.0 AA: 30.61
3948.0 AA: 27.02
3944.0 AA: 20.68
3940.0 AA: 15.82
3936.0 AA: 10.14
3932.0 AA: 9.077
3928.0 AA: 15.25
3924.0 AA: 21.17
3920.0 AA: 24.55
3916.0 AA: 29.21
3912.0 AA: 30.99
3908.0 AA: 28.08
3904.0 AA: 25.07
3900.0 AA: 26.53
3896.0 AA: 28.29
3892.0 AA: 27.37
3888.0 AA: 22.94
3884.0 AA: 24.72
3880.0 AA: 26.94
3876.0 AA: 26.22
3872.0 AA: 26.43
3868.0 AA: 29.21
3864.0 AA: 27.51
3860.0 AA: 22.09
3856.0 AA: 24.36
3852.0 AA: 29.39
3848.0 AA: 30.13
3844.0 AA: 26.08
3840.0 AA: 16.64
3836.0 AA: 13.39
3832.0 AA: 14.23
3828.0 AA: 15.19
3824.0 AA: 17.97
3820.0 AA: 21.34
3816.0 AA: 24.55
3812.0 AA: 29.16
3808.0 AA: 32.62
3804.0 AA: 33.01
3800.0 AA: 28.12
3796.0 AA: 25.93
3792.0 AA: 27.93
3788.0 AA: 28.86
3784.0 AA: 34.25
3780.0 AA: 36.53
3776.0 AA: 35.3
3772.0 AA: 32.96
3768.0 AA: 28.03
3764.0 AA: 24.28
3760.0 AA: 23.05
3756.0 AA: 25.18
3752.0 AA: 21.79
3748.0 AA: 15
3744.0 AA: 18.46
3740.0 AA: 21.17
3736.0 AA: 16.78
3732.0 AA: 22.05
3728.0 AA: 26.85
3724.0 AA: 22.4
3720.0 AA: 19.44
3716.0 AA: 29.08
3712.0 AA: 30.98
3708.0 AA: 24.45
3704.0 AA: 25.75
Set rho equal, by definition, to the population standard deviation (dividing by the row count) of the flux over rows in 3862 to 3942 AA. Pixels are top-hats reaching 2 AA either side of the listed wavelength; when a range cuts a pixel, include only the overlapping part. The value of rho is 6.1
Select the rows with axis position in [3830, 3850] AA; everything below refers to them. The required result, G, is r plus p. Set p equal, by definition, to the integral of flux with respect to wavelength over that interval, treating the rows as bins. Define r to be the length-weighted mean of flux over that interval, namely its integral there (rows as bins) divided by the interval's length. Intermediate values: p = 402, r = 20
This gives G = 422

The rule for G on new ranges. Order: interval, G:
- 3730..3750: 393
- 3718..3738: 452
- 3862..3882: 573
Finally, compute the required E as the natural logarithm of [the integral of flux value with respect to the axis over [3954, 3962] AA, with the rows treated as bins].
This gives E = 5.36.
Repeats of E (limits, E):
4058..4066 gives 5.69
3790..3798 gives 5.37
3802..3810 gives 5.57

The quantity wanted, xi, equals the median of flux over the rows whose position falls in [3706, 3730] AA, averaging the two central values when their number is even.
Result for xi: 26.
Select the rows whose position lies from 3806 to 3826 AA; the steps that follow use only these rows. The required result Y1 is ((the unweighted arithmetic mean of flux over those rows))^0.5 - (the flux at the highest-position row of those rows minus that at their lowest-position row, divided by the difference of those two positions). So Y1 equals 5.9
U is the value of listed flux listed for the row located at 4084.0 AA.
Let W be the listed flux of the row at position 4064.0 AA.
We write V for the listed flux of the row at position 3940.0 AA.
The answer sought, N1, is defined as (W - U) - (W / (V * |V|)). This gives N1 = -9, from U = 44.26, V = 15.82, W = 35.61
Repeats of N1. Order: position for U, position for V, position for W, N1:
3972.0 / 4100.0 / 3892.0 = 11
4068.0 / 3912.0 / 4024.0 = 5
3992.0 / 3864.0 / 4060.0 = -1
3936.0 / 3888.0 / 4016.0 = 32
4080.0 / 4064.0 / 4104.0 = -2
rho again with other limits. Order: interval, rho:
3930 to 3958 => 8.3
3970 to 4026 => 7.2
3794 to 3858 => 6.4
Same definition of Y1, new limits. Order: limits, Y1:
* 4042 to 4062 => 6.1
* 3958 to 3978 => 4.2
